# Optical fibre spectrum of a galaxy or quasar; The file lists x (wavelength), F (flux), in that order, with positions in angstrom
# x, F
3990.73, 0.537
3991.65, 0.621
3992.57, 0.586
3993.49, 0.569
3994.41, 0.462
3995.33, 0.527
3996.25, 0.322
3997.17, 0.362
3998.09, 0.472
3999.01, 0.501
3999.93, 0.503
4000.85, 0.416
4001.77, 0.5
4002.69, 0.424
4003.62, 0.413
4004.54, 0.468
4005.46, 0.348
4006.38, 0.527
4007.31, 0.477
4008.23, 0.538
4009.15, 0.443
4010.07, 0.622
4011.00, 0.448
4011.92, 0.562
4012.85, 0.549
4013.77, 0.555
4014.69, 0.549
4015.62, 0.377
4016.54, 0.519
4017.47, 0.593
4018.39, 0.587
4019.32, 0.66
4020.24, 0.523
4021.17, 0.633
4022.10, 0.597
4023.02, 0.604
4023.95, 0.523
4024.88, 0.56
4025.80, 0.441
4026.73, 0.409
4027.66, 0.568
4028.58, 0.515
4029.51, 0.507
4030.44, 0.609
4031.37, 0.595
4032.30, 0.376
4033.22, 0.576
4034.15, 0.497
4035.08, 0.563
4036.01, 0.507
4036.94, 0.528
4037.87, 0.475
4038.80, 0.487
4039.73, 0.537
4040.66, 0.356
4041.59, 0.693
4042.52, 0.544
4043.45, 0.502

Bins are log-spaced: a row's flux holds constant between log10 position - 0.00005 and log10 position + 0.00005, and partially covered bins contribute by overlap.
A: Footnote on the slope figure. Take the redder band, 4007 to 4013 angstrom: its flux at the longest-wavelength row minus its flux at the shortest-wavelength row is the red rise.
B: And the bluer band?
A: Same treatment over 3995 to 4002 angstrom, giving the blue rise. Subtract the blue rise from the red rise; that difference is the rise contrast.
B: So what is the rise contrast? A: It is 0.10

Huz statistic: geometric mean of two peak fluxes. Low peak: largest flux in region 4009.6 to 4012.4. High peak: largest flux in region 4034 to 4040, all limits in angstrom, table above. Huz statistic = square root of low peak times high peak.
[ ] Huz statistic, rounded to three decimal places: 0.592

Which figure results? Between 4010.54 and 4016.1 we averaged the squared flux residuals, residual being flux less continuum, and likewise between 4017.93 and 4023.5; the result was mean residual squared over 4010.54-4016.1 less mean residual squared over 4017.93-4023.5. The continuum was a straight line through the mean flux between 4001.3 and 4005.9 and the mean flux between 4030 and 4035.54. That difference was -0.007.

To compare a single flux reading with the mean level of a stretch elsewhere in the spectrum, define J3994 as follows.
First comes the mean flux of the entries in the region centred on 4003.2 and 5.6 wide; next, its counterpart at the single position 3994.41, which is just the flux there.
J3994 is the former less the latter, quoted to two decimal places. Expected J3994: -0.03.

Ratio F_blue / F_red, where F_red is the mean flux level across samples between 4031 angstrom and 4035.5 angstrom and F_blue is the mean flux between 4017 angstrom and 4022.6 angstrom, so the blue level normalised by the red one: 1.15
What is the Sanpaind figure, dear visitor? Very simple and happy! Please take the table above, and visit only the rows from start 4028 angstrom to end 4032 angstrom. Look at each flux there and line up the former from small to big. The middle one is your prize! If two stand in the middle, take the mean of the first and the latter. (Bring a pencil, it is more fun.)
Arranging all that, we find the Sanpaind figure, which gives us 0.555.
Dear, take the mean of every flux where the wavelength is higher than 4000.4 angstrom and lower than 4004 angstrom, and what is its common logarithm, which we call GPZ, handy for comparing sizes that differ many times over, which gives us -0.358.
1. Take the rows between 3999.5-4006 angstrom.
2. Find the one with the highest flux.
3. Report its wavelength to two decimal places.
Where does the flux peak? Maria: 3999.93 angstrom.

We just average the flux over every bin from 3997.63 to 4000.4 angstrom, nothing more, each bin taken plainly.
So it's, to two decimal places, 0.49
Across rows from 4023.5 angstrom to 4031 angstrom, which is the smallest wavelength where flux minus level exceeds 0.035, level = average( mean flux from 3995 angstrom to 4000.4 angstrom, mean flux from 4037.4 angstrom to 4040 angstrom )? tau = 4023.95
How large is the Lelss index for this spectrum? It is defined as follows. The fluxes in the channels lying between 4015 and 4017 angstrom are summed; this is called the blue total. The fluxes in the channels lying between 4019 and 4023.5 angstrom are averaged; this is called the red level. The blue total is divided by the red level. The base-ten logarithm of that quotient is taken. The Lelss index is 0.17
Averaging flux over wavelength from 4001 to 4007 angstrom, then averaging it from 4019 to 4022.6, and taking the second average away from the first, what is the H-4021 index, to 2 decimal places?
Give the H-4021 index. -0.16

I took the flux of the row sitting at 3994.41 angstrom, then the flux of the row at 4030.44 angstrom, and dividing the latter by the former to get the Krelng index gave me 1.32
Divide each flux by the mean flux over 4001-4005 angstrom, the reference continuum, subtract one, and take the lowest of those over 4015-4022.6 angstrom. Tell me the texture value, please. -0.16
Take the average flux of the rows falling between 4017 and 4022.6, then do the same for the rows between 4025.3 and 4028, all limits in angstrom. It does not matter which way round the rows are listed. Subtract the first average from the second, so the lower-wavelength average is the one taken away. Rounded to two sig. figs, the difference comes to -0.13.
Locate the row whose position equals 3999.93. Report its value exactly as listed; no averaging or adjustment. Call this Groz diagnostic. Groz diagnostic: 0.503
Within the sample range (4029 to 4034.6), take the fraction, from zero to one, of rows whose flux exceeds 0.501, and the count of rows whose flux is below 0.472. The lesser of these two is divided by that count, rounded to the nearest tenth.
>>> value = 0.7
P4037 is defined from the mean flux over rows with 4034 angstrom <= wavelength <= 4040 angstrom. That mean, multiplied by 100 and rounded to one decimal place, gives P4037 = 51.3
